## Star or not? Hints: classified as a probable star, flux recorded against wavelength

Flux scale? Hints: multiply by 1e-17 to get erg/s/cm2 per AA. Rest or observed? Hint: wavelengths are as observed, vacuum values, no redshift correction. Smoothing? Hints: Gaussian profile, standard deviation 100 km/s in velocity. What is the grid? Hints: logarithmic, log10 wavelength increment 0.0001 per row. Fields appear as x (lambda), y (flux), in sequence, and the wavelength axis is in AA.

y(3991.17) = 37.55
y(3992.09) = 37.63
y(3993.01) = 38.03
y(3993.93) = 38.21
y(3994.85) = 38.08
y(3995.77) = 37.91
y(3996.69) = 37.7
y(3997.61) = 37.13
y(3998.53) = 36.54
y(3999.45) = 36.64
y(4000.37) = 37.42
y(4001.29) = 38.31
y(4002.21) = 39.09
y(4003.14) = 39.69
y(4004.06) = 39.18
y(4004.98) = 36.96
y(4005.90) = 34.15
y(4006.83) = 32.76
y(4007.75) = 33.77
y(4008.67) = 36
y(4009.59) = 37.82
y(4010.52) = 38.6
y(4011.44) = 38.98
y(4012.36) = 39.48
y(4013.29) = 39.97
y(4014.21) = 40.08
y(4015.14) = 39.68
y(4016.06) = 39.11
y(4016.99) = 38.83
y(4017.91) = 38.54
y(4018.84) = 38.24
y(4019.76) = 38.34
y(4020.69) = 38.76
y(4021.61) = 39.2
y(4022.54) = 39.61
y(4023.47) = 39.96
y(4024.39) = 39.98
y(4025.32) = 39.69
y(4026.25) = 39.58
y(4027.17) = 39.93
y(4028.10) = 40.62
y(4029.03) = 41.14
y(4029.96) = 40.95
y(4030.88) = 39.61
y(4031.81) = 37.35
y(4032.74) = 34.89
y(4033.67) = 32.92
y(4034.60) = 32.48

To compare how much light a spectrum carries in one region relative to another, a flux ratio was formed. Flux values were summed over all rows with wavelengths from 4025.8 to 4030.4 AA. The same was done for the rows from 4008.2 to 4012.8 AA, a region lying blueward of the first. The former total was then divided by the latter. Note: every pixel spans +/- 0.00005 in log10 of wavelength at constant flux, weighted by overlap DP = 1.059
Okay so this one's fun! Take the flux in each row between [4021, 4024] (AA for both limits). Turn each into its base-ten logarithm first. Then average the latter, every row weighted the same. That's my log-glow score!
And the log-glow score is 1.60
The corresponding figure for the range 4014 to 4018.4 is 1.59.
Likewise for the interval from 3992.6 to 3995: 1.58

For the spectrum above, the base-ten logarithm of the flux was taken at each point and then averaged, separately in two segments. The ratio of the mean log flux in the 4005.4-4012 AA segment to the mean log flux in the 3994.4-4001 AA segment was 0.99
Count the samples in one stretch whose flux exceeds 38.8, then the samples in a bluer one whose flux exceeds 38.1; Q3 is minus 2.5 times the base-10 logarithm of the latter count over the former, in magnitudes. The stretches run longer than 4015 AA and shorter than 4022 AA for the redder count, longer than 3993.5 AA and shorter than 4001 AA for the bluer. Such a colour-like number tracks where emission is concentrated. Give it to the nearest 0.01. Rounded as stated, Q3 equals 1.51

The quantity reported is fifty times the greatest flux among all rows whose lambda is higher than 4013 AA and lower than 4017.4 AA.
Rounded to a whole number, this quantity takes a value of 2004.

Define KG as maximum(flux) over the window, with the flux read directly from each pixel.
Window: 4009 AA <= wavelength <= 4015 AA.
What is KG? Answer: 40.08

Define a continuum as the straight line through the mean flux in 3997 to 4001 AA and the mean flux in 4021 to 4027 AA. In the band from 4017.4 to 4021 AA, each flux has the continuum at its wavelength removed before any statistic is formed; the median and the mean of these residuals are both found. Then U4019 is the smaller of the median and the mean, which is -0.7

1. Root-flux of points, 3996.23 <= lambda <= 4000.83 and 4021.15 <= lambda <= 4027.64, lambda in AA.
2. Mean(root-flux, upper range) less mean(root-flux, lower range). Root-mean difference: 0.21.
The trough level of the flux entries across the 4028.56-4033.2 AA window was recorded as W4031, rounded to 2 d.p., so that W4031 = 34.89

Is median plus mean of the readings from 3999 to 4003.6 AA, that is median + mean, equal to 76.5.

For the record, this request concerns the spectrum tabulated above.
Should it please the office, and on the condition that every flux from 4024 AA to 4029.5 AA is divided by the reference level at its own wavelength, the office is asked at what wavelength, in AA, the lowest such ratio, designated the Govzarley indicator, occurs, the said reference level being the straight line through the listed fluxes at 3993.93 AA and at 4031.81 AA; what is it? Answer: 4026.25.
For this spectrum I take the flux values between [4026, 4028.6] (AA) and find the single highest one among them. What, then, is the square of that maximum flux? 1650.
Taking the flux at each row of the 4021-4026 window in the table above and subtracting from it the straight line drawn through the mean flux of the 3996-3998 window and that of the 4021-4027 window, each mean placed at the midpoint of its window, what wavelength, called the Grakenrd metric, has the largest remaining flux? 4023.47 AA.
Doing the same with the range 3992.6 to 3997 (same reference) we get 3993.93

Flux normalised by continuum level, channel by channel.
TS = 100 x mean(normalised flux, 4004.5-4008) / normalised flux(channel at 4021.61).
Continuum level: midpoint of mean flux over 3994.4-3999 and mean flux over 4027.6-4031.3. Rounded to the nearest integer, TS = 88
